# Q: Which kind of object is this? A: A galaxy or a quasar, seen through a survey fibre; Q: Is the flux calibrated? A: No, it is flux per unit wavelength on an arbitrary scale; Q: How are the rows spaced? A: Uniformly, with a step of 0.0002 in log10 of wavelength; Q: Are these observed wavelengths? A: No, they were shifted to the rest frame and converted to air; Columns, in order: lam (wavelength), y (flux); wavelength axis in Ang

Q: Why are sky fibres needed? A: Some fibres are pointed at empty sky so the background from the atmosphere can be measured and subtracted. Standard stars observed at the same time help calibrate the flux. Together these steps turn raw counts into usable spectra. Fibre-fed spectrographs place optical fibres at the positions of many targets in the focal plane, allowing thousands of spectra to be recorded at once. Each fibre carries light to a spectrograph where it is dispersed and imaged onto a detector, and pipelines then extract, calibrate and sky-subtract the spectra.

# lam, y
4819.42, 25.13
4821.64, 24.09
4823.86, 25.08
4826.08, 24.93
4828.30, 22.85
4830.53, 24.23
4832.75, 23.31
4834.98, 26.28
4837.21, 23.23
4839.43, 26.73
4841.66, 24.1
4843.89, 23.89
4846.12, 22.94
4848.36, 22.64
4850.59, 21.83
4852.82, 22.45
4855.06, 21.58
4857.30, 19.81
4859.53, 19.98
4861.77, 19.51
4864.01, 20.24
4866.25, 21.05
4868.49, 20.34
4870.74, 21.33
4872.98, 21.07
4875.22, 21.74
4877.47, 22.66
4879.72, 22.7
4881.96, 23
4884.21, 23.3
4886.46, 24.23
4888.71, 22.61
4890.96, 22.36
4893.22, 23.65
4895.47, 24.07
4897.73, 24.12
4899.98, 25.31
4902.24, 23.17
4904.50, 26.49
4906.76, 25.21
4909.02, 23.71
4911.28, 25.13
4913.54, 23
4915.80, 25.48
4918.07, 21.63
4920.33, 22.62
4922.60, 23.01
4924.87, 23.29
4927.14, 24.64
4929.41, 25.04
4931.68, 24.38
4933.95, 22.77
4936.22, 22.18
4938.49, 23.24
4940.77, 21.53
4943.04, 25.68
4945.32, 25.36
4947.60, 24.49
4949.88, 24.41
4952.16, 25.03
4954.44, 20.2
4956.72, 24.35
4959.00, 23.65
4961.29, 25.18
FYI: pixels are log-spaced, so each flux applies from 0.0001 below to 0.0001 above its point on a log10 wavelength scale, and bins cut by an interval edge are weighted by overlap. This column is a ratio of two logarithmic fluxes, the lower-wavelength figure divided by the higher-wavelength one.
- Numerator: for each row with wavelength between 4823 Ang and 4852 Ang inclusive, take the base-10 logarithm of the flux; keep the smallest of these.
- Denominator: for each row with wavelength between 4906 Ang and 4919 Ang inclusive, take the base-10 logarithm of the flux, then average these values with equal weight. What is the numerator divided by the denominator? 0.970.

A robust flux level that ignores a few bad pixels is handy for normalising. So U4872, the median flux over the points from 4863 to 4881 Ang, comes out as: 21.2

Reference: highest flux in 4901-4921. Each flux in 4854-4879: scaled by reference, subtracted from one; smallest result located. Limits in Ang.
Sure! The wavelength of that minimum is 4877.47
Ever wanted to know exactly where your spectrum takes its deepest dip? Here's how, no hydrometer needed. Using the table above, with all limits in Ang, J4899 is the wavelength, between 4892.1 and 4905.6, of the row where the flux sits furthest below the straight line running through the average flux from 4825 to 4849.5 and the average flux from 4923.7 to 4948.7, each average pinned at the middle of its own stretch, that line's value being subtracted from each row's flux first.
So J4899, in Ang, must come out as 4902.24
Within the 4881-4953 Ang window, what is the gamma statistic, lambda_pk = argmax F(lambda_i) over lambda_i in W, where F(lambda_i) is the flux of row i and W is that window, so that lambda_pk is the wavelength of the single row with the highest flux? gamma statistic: 4904.50 Ang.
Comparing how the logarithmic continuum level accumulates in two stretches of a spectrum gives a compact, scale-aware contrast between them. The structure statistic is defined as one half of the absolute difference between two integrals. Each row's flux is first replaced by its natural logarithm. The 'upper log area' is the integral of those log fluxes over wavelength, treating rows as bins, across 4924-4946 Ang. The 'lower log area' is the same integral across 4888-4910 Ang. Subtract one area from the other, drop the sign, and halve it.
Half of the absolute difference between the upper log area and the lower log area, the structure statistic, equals 0.1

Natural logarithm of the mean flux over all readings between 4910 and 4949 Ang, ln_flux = 3.17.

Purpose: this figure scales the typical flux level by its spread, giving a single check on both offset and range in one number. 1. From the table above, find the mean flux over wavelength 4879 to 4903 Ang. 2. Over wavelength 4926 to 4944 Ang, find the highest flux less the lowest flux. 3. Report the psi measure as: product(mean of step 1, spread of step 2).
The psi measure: 98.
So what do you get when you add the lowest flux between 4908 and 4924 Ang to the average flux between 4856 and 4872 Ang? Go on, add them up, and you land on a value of 42.0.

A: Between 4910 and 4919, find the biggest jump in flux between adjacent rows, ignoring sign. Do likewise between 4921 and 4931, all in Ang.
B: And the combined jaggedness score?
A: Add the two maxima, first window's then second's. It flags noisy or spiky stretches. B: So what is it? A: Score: 5.2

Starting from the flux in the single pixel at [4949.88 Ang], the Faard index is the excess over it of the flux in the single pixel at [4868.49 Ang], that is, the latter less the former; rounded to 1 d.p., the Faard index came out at -4.1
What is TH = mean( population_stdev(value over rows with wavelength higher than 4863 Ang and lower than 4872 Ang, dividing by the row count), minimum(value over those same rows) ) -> 10.4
